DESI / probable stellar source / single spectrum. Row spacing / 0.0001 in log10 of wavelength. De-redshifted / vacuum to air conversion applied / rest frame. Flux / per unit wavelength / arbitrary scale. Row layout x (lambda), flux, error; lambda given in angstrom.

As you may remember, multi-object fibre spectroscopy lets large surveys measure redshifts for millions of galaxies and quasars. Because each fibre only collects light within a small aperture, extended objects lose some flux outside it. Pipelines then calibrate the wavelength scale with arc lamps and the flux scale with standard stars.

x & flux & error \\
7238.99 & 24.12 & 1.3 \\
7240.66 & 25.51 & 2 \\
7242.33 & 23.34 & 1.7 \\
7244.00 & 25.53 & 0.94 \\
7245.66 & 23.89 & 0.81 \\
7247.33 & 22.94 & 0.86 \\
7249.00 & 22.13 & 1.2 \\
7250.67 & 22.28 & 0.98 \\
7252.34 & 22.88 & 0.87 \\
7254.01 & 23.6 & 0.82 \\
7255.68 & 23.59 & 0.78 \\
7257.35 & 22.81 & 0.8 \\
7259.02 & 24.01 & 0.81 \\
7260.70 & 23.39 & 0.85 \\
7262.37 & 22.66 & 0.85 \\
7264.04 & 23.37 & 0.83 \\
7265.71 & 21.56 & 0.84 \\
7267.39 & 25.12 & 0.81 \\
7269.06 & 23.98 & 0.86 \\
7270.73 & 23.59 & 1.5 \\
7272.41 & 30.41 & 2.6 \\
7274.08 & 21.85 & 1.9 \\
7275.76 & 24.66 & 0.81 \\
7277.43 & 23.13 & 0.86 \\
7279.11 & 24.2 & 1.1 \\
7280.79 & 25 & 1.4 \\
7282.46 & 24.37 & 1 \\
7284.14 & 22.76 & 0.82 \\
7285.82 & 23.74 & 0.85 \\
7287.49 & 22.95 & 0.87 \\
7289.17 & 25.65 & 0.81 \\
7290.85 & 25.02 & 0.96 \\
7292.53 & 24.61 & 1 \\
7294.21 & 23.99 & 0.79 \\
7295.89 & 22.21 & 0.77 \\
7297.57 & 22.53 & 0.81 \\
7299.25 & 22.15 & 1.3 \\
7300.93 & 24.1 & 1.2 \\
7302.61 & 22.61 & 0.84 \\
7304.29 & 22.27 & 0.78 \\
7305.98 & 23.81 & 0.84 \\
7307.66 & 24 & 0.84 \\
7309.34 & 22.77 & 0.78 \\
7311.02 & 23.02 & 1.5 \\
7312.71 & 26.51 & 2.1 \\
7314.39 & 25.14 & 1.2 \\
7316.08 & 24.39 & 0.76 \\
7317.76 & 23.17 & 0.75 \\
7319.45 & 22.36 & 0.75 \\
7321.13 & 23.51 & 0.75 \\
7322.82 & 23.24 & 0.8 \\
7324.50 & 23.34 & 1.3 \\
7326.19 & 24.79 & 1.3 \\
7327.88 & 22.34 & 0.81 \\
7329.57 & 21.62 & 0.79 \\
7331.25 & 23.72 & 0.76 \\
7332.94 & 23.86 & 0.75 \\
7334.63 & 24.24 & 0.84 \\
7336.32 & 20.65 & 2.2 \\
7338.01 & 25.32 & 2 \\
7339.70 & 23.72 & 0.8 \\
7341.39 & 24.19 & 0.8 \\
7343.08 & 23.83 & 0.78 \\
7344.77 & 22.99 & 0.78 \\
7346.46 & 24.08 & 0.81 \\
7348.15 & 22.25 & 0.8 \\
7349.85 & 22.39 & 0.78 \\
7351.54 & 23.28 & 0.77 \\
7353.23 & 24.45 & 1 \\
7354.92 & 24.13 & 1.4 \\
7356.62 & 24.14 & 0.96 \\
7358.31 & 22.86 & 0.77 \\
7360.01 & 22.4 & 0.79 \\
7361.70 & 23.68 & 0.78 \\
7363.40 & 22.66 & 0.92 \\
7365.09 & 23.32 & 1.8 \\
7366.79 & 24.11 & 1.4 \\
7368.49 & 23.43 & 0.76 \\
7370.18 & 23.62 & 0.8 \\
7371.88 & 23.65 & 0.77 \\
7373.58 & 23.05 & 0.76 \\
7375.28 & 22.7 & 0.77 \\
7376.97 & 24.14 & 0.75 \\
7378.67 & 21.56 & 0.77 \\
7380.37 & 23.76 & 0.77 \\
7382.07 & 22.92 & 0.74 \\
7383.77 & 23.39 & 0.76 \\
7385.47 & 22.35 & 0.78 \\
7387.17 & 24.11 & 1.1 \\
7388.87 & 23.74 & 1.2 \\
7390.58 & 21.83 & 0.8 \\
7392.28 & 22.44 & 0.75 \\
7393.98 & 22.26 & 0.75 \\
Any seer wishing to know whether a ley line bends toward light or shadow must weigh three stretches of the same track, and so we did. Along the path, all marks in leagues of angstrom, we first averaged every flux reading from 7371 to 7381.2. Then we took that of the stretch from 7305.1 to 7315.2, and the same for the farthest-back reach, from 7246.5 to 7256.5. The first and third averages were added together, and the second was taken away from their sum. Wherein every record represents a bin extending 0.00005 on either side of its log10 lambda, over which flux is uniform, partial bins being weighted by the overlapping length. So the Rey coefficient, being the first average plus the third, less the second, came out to 21.8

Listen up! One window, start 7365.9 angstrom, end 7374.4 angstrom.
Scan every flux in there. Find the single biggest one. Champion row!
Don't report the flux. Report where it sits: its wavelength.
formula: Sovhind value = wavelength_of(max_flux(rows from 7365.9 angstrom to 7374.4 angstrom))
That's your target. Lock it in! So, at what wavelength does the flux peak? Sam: 7366.79 angstrom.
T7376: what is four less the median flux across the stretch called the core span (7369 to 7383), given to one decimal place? -19.3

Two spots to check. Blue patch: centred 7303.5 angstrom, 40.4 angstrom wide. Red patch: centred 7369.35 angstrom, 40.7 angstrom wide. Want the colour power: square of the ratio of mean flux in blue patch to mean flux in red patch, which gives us 1.02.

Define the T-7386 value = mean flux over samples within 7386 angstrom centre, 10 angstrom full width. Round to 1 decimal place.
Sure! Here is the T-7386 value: 23.1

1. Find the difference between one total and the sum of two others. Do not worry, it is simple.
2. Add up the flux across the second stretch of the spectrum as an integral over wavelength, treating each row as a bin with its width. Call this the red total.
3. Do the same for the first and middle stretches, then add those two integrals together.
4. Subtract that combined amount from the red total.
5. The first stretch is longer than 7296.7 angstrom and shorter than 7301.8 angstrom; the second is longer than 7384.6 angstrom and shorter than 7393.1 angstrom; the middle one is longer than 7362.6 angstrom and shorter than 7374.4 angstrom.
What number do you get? -199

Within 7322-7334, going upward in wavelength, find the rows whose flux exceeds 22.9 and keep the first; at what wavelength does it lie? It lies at 7322.82 angstrom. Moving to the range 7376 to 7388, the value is 7376.97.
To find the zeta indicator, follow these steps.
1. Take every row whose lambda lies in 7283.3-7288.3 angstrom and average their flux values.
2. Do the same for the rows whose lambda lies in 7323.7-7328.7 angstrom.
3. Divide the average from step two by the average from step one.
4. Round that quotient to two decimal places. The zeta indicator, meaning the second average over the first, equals 1.01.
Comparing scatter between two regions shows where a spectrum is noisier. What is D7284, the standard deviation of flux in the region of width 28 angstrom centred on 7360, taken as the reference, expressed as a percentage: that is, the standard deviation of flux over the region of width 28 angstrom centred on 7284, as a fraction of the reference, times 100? 280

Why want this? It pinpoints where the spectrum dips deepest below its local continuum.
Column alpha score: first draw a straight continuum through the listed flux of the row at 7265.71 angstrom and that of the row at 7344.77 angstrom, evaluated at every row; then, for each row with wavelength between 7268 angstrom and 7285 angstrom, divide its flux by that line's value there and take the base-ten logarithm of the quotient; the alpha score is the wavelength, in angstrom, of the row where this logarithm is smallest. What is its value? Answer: 7274.08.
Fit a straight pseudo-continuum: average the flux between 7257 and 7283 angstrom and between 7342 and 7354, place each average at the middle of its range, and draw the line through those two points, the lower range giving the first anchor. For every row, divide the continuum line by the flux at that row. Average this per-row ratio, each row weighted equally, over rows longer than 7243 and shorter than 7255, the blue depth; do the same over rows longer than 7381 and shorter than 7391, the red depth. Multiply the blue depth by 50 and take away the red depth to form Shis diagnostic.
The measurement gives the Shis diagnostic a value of 51.0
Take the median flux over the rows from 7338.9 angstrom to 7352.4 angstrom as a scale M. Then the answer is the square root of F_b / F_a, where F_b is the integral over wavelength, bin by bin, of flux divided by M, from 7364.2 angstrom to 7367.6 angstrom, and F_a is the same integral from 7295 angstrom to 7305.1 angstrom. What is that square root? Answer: 0.59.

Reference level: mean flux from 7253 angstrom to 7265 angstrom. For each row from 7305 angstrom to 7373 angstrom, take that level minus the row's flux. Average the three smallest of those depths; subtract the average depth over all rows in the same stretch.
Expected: -2.1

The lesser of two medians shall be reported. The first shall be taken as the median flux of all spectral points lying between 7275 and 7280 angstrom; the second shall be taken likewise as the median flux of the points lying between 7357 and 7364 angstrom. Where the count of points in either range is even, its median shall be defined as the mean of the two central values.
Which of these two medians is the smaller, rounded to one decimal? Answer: 22.8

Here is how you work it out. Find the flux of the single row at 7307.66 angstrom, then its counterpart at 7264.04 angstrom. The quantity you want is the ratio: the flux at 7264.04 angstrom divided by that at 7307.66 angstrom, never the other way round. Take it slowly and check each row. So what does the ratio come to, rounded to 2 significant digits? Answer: 0.97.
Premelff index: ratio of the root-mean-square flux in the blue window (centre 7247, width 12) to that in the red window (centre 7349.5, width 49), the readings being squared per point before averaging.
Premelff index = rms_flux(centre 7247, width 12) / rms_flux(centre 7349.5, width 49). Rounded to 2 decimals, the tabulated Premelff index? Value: 1.00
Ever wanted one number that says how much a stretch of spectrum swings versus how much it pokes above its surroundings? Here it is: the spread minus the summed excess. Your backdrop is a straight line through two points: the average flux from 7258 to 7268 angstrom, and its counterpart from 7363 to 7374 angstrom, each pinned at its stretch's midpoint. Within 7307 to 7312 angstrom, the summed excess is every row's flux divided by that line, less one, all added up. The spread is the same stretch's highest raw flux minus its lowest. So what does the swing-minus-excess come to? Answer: 1.24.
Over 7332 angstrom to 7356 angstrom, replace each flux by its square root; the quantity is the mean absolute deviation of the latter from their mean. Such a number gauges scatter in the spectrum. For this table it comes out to 0.090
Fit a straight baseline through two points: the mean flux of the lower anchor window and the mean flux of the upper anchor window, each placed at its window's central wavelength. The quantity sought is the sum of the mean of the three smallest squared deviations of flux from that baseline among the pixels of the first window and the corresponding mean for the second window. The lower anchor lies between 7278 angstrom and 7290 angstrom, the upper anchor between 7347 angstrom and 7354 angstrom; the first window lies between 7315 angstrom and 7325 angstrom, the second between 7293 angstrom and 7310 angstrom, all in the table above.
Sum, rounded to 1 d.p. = 0.1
